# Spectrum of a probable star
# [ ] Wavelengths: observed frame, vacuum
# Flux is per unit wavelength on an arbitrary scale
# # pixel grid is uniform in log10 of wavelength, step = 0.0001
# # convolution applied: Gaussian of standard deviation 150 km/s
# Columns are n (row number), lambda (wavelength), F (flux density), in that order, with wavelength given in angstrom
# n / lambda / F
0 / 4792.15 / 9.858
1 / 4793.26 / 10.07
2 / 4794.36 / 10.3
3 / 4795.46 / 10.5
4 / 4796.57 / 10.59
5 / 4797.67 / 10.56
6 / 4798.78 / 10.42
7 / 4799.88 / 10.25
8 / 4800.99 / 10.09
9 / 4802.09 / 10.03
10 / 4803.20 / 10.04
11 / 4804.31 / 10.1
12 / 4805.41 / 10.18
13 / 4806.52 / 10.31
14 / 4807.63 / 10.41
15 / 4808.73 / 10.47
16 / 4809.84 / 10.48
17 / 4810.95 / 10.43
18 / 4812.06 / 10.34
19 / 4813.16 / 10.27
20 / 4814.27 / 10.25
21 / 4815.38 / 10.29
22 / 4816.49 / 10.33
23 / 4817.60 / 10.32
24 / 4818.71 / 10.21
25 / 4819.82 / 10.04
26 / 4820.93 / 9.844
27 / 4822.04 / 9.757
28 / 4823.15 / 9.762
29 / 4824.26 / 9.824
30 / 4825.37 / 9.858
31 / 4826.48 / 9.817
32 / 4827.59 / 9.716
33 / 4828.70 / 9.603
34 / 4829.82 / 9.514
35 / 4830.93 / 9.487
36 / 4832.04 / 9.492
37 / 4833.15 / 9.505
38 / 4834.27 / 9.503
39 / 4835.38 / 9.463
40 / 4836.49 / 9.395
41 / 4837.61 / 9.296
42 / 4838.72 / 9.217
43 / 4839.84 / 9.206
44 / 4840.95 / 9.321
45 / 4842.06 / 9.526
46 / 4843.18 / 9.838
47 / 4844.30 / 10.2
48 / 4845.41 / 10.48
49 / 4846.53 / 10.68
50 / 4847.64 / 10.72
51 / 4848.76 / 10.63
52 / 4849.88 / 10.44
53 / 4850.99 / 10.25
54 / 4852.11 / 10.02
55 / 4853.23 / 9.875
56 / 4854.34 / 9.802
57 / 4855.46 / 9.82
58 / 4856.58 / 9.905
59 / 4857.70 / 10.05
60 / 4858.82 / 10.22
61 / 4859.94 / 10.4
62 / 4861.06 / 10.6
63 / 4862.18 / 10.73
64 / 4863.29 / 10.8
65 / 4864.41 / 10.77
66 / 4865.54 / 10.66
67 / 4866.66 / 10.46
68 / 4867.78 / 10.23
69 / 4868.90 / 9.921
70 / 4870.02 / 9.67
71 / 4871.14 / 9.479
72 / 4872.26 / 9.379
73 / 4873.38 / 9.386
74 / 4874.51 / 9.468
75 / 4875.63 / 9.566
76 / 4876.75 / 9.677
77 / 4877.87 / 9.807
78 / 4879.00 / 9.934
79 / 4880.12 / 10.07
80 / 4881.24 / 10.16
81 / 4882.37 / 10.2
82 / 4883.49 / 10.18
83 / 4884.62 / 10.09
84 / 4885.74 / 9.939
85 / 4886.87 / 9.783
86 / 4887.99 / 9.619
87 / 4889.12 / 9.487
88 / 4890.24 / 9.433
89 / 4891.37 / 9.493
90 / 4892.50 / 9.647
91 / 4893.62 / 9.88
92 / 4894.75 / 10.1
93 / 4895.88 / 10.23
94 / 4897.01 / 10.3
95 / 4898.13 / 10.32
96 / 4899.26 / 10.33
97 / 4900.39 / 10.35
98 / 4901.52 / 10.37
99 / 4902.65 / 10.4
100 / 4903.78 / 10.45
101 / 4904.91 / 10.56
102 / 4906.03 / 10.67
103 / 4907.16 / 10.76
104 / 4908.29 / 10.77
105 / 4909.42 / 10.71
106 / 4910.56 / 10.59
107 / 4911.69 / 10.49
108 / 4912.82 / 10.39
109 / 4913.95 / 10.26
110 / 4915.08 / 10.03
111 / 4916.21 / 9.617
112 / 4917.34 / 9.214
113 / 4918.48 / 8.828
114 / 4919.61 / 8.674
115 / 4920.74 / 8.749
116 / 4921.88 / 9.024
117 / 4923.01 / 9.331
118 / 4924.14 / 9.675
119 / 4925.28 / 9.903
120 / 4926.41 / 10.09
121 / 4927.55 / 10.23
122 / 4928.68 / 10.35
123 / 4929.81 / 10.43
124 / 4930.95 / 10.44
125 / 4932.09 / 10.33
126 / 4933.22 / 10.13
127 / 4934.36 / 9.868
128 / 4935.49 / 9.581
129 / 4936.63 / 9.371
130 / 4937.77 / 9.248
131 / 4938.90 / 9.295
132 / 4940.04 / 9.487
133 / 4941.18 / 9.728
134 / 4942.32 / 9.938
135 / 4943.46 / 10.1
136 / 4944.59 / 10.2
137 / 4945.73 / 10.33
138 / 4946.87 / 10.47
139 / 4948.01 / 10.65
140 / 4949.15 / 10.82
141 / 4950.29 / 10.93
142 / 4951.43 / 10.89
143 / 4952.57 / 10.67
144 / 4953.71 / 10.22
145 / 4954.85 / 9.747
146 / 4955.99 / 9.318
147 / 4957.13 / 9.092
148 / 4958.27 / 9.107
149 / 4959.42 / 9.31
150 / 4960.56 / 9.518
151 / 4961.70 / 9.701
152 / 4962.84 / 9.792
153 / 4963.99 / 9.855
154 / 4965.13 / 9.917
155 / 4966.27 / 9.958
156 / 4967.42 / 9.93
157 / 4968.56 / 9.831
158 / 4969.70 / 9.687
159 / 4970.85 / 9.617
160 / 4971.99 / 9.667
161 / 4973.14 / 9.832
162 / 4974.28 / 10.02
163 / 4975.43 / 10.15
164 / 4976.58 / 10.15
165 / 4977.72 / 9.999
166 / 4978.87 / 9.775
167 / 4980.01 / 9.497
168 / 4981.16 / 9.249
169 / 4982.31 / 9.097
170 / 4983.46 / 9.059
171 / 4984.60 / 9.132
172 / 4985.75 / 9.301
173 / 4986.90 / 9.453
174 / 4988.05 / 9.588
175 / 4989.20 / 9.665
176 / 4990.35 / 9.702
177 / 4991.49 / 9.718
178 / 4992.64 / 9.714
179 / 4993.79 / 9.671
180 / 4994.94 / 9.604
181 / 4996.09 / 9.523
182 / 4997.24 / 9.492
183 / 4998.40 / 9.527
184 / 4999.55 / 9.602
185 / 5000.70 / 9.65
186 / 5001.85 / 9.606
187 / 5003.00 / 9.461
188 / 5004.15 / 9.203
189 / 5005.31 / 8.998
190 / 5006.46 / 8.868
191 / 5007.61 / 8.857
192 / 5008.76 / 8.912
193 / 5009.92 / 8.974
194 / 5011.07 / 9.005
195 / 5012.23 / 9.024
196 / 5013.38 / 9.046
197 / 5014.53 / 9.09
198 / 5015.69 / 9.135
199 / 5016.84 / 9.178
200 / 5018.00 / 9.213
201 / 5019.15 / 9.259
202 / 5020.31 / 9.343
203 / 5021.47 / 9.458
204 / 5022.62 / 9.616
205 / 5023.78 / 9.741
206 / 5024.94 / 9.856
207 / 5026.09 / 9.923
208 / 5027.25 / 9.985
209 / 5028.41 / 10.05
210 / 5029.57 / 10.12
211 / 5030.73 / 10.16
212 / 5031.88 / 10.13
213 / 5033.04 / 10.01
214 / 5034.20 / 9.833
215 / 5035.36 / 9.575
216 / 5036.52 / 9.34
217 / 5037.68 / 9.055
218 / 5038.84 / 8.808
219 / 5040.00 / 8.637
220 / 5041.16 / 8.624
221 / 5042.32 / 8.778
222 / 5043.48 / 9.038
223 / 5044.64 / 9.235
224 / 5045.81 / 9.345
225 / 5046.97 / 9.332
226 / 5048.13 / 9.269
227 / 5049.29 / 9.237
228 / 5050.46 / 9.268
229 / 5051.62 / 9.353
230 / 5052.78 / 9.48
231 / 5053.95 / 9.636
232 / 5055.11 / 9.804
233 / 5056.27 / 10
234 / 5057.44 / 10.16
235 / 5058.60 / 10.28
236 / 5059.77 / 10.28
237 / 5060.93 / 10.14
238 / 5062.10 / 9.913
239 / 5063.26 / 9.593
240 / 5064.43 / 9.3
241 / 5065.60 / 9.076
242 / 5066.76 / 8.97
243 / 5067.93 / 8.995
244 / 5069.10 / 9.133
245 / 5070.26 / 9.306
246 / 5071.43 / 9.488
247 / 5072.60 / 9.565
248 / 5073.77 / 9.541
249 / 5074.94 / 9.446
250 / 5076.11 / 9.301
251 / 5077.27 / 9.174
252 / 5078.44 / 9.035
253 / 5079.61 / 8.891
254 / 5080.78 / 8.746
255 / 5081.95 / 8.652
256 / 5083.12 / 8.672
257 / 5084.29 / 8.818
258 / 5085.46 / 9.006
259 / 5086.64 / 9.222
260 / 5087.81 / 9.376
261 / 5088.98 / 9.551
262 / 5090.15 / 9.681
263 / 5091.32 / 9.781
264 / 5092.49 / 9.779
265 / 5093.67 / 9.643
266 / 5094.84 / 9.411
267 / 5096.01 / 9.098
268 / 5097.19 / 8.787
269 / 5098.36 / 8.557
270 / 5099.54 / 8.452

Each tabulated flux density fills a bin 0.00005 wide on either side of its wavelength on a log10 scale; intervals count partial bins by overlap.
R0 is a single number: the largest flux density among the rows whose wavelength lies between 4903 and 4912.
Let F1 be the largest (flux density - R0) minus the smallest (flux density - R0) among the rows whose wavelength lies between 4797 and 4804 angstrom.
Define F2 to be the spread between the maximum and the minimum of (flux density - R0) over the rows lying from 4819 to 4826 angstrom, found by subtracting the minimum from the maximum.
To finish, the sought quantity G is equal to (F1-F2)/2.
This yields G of 0.12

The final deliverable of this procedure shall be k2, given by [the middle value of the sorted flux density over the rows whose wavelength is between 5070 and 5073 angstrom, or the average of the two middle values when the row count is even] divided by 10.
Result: 0.95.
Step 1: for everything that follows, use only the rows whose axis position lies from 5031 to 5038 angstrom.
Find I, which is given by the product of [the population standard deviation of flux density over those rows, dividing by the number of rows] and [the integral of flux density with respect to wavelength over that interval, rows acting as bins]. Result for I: 26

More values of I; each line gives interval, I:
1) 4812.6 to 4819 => 3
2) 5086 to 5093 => 14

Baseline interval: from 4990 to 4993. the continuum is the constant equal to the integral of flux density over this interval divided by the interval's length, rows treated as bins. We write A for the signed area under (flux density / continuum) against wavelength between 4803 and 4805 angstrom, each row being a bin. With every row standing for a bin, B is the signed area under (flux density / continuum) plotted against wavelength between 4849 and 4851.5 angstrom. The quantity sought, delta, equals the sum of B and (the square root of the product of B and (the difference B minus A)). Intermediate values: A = 2.07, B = 2.67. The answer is 3.93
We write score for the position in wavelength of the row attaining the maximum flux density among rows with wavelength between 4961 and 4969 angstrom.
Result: 4966.27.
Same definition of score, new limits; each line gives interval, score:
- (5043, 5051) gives 5045.81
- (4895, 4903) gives 4902.65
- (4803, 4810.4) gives 4809.84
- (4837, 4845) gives 4844.30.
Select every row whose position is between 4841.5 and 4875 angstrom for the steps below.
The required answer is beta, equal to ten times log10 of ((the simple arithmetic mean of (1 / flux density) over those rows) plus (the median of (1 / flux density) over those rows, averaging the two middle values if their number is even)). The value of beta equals -7.06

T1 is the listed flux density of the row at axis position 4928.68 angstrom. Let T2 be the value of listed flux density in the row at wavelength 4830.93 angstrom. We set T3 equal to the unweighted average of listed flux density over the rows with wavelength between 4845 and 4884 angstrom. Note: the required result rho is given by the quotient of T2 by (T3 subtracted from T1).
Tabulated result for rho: 43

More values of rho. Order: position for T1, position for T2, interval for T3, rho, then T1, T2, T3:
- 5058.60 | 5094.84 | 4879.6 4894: 22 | 10.28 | 9.411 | 9.8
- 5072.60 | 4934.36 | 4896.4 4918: -13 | 9.565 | 9.868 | 10.3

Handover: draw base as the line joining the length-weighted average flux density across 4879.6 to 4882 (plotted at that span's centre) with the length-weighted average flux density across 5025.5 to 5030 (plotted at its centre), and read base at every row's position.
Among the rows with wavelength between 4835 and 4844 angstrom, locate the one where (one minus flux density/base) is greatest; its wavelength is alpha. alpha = 4839.84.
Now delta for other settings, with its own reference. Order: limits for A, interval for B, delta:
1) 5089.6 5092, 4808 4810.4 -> 3.26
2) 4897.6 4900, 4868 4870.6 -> 3.13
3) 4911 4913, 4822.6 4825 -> 3.22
